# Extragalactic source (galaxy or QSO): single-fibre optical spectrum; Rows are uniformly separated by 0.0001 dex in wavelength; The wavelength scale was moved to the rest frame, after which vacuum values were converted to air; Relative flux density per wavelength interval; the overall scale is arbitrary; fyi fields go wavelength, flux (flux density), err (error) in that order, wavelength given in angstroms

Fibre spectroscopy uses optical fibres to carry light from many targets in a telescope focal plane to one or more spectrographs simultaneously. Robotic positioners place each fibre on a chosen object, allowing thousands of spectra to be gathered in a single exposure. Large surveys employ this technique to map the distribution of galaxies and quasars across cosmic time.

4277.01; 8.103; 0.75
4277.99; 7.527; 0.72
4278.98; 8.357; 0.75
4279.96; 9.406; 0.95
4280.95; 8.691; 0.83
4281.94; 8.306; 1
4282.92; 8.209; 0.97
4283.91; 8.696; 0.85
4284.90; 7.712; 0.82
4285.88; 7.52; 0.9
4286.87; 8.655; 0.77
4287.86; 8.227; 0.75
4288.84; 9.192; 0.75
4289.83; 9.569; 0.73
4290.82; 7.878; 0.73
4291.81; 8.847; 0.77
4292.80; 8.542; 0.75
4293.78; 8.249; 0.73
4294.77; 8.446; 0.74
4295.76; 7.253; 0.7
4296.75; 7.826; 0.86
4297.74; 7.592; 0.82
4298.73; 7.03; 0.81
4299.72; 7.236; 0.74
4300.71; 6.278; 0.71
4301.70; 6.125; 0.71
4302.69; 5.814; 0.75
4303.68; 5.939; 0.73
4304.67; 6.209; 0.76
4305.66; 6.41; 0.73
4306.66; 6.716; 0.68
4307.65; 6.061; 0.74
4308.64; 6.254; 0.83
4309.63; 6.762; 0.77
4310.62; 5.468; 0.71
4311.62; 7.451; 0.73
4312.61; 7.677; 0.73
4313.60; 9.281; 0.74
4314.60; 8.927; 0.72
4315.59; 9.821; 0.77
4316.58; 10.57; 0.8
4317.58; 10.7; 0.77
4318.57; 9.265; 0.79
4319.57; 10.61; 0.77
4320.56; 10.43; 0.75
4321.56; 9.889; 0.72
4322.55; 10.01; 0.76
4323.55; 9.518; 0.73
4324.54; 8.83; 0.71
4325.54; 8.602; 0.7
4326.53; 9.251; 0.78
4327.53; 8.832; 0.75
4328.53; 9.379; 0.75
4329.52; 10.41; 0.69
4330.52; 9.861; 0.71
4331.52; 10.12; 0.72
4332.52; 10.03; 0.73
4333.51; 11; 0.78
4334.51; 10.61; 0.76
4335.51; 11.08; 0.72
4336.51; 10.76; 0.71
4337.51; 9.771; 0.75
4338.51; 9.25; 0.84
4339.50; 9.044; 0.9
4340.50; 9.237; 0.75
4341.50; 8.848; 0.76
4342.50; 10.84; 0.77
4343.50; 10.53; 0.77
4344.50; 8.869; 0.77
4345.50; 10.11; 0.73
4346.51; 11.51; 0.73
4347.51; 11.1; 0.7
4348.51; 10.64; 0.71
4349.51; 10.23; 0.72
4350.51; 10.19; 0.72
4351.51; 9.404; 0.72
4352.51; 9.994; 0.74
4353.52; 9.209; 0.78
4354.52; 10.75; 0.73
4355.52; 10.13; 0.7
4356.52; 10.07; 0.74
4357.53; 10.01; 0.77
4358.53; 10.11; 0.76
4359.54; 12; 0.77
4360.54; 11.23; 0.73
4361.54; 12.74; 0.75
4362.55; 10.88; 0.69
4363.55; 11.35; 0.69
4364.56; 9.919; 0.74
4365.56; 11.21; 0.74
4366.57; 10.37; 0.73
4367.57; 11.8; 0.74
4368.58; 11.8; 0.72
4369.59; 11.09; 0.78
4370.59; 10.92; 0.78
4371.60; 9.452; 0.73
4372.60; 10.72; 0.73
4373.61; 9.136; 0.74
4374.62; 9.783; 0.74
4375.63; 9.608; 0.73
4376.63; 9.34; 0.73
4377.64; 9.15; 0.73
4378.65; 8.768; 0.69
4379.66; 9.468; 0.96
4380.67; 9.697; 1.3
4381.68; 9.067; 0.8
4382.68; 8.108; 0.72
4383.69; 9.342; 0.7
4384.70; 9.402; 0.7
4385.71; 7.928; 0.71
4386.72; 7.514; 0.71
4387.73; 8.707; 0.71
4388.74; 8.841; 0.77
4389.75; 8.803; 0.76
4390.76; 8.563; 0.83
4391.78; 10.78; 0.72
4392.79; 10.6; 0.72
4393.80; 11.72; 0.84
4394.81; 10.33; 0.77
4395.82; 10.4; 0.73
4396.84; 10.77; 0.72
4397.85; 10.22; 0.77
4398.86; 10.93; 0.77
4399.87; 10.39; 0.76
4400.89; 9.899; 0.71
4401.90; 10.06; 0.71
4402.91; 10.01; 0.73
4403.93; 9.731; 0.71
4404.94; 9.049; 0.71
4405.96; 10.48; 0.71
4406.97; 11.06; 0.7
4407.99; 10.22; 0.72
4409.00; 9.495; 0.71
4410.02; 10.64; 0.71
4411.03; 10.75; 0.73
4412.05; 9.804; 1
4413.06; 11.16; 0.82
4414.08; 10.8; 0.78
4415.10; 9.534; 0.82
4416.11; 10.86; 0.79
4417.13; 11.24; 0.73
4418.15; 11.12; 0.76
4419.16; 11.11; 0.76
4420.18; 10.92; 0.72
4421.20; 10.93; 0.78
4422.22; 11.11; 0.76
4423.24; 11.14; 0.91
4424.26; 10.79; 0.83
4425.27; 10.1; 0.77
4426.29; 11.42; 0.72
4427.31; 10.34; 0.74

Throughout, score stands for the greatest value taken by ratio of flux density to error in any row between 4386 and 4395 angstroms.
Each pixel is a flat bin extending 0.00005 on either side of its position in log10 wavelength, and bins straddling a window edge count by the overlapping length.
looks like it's 15.0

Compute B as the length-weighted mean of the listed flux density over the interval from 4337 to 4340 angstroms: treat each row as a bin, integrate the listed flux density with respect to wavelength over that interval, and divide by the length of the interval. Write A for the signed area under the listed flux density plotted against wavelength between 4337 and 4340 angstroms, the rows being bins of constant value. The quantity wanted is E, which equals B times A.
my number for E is 264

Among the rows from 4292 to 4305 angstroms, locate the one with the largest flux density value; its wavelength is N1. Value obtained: 4292.80 angstroms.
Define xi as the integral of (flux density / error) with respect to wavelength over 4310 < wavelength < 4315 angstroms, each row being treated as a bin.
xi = 53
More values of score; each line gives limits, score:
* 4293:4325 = 13.9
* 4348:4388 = 17.0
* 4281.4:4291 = 13.1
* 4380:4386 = 13.4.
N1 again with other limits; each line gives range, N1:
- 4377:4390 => 4380.67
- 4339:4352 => 4346.51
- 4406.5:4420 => 4417.13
